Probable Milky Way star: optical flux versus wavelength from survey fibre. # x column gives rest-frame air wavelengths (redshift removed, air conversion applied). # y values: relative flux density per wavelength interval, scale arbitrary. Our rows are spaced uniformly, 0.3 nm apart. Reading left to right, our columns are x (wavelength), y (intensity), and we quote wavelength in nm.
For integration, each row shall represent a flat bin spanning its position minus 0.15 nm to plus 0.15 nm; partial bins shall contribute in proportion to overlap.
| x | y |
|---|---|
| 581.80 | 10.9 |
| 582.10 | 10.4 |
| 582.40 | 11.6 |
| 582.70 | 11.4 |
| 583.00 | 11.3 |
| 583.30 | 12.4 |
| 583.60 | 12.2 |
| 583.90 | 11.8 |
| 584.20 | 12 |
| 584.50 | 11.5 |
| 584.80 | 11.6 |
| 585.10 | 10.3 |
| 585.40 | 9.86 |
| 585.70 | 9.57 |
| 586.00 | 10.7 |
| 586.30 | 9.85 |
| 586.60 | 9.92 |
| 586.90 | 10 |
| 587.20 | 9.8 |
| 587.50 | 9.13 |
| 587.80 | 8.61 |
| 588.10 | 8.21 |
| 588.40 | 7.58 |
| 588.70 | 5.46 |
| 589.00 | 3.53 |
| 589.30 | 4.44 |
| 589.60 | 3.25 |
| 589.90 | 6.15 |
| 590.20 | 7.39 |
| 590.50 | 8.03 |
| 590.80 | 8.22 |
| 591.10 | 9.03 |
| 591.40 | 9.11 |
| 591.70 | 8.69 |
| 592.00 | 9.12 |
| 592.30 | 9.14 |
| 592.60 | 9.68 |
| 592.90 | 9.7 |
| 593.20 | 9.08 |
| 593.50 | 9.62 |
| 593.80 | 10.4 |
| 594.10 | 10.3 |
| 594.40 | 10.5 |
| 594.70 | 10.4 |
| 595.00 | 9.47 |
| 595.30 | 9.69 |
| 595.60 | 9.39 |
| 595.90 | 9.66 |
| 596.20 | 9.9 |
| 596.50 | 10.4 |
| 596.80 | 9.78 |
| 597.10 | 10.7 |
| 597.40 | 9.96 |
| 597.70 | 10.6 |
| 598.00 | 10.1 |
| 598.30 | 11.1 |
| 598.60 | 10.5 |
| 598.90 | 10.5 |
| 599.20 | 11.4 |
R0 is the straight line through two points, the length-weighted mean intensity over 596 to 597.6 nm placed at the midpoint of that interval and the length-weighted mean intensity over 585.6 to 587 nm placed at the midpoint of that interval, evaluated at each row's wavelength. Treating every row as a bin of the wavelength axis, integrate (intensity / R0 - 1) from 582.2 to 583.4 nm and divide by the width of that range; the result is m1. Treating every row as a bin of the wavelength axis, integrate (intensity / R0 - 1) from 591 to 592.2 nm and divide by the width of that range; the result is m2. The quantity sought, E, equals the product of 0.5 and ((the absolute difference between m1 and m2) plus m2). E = 0.08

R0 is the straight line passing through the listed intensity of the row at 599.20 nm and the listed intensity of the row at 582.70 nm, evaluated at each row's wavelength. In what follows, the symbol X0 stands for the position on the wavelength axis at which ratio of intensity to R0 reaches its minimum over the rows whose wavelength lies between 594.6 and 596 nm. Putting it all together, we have 595.60 nm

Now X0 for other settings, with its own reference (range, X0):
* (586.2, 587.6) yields 587.50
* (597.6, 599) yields 598.00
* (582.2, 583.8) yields 583.00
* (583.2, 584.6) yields 584.50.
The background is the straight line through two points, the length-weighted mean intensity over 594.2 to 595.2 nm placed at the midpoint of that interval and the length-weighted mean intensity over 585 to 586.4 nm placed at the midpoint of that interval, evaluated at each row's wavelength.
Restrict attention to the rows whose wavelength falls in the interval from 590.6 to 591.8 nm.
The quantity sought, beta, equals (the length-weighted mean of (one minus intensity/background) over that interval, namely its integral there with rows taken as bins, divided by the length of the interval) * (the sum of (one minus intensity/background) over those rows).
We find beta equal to 0.07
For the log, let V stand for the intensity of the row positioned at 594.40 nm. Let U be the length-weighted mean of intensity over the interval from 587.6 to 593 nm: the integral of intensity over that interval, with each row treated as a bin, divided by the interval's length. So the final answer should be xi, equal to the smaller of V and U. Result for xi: 7.5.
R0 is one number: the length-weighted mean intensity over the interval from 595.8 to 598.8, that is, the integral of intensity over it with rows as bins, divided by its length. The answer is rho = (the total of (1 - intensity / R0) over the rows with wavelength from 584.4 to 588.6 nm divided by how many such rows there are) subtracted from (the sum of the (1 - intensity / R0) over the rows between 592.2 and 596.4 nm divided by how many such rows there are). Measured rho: 0.00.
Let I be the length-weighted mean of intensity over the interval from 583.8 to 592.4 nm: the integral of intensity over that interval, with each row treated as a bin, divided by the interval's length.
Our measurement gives 8.7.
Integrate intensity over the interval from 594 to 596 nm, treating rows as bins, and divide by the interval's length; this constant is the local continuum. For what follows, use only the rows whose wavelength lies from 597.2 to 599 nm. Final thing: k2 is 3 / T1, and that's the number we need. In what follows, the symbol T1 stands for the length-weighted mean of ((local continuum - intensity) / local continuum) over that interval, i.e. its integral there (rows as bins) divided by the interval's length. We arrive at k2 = -54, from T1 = -0.06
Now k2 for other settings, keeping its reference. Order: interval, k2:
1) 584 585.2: -20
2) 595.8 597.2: -176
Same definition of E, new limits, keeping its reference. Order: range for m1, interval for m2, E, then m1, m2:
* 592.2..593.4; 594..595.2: 0.04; -0.07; 0.00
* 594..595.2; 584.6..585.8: 0.04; 0.00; 0.04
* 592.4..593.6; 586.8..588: -0.03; -0.06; -0.07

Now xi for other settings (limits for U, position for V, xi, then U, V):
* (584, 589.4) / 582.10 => 9.1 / 9.1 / 10.4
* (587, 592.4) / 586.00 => 7.5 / 7.5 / 10.7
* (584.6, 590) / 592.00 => 8.3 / 8.3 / 9.12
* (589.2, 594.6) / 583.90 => 8.5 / 8.5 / 11.8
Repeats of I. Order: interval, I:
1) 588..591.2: 6.4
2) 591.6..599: 9.9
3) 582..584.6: 11.6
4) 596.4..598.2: 10.3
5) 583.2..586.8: 10.9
